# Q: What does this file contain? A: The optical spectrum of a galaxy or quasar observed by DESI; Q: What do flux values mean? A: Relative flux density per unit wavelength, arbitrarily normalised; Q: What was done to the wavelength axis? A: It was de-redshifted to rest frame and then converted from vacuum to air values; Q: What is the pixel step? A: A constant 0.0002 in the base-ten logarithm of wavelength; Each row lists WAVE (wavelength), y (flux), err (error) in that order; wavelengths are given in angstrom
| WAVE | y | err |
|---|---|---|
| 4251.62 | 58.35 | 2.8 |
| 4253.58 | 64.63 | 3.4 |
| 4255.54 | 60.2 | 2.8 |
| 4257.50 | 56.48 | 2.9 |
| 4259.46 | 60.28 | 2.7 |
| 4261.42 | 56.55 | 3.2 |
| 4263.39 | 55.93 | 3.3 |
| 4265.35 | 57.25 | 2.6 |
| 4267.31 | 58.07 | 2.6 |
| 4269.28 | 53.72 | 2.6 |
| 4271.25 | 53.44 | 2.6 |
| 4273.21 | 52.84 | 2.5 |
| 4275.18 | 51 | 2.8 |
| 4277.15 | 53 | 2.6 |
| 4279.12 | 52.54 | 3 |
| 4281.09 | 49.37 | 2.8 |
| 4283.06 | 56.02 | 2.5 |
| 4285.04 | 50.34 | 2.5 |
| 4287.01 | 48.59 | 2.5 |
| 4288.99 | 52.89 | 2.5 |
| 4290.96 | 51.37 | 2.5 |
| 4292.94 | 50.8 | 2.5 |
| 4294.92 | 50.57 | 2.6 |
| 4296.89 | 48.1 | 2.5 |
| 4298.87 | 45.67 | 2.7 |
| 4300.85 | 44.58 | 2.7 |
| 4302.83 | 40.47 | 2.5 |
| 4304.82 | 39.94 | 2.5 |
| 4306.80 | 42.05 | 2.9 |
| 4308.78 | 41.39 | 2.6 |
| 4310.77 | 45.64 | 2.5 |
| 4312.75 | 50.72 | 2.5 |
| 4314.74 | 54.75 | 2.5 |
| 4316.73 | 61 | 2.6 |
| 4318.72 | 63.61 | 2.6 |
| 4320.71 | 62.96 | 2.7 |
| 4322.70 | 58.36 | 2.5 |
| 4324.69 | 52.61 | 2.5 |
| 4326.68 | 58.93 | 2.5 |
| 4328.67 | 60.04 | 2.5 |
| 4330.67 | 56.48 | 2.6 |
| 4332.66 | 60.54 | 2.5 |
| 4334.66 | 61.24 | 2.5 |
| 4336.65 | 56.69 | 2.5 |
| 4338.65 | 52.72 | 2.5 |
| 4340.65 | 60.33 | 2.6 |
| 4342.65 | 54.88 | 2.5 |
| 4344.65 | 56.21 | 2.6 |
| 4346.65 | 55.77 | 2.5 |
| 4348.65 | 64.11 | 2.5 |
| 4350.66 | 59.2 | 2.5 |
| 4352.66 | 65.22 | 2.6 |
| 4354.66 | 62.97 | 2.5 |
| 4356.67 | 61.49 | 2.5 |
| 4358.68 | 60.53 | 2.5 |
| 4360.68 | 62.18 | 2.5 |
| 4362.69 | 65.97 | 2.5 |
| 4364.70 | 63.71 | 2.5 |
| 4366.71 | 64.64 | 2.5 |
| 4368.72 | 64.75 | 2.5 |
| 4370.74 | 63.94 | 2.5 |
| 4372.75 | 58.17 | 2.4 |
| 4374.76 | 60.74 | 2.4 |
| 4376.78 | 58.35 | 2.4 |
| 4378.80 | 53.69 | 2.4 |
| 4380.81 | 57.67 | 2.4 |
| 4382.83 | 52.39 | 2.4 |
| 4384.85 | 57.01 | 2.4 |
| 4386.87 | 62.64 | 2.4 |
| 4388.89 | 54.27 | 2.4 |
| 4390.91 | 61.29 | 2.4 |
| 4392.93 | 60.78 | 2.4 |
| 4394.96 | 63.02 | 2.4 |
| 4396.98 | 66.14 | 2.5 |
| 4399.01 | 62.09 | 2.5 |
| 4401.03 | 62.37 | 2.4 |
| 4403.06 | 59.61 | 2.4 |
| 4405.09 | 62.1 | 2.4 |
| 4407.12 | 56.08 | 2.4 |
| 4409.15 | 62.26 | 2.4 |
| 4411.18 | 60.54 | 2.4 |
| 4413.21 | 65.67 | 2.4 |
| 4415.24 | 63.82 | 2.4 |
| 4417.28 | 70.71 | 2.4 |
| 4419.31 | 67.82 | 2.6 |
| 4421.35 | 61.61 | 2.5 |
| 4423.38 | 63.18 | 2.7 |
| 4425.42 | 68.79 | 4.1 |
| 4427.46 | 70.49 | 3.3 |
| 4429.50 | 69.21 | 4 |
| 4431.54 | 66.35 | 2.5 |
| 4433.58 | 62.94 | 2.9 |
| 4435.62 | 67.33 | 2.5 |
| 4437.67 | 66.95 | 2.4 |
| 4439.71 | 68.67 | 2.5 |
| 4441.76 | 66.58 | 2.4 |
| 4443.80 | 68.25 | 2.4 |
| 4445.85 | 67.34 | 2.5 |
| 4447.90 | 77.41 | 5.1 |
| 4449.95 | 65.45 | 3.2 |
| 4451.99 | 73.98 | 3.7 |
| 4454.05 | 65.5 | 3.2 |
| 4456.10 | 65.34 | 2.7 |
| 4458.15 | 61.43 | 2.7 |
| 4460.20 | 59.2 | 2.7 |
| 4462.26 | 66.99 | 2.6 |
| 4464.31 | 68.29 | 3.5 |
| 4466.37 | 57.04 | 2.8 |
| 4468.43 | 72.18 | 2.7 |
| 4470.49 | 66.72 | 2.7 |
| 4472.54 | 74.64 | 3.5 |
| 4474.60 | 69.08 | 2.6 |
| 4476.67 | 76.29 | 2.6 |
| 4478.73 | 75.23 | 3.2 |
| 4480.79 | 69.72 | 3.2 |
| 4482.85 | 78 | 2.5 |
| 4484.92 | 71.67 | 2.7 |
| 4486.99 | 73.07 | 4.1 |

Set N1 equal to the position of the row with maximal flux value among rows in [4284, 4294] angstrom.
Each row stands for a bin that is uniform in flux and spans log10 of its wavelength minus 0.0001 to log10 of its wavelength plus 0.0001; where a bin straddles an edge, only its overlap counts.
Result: 4288.99 angstrom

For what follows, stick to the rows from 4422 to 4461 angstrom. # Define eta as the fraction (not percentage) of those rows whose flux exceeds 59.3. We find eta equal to 0.9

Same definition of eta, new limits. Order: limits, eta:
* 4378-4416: 0.7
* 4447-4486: 0.9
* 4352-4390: 0.6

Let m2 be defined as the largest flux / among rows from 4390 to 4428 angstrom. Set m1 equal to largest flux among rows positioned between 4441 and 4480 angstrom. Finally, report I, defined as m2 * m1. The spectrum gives 5474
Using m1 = 77.41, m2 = 70.71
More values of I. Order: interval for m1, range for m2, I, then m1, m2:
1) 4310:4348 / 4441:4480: 4924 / 63.61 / 77.41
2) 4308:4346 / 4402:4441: 4498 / 63.61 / 70.71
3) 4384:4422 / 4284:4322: 4498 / 70.71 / 63.61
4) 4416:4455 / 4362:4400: 5120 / 77.41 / 66.14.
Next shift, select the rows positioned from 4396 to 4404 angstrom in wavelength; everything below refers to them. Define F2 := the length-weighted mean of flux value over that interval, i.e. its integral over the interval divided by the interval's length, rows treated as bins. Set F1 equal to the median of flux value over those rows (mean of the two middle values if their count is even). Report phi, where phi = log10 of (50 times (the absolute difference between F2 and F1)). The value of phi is 1.21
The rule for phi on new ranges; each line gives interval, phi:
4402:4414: 1.27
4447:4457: 2.30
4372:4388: 1.27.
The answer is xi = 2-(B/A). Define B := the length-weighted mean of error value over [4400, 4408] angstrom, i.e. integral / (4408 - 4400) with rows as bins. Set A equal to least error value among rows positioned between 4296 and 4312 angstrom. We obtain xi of 1.04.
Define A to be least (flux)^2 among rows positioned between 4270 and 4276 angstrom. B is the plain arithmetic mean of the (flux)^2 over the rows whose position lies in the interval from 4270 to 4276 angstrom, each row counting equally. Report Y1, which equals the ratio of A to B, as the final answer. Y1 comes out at 0.95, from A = 2601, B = 2750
